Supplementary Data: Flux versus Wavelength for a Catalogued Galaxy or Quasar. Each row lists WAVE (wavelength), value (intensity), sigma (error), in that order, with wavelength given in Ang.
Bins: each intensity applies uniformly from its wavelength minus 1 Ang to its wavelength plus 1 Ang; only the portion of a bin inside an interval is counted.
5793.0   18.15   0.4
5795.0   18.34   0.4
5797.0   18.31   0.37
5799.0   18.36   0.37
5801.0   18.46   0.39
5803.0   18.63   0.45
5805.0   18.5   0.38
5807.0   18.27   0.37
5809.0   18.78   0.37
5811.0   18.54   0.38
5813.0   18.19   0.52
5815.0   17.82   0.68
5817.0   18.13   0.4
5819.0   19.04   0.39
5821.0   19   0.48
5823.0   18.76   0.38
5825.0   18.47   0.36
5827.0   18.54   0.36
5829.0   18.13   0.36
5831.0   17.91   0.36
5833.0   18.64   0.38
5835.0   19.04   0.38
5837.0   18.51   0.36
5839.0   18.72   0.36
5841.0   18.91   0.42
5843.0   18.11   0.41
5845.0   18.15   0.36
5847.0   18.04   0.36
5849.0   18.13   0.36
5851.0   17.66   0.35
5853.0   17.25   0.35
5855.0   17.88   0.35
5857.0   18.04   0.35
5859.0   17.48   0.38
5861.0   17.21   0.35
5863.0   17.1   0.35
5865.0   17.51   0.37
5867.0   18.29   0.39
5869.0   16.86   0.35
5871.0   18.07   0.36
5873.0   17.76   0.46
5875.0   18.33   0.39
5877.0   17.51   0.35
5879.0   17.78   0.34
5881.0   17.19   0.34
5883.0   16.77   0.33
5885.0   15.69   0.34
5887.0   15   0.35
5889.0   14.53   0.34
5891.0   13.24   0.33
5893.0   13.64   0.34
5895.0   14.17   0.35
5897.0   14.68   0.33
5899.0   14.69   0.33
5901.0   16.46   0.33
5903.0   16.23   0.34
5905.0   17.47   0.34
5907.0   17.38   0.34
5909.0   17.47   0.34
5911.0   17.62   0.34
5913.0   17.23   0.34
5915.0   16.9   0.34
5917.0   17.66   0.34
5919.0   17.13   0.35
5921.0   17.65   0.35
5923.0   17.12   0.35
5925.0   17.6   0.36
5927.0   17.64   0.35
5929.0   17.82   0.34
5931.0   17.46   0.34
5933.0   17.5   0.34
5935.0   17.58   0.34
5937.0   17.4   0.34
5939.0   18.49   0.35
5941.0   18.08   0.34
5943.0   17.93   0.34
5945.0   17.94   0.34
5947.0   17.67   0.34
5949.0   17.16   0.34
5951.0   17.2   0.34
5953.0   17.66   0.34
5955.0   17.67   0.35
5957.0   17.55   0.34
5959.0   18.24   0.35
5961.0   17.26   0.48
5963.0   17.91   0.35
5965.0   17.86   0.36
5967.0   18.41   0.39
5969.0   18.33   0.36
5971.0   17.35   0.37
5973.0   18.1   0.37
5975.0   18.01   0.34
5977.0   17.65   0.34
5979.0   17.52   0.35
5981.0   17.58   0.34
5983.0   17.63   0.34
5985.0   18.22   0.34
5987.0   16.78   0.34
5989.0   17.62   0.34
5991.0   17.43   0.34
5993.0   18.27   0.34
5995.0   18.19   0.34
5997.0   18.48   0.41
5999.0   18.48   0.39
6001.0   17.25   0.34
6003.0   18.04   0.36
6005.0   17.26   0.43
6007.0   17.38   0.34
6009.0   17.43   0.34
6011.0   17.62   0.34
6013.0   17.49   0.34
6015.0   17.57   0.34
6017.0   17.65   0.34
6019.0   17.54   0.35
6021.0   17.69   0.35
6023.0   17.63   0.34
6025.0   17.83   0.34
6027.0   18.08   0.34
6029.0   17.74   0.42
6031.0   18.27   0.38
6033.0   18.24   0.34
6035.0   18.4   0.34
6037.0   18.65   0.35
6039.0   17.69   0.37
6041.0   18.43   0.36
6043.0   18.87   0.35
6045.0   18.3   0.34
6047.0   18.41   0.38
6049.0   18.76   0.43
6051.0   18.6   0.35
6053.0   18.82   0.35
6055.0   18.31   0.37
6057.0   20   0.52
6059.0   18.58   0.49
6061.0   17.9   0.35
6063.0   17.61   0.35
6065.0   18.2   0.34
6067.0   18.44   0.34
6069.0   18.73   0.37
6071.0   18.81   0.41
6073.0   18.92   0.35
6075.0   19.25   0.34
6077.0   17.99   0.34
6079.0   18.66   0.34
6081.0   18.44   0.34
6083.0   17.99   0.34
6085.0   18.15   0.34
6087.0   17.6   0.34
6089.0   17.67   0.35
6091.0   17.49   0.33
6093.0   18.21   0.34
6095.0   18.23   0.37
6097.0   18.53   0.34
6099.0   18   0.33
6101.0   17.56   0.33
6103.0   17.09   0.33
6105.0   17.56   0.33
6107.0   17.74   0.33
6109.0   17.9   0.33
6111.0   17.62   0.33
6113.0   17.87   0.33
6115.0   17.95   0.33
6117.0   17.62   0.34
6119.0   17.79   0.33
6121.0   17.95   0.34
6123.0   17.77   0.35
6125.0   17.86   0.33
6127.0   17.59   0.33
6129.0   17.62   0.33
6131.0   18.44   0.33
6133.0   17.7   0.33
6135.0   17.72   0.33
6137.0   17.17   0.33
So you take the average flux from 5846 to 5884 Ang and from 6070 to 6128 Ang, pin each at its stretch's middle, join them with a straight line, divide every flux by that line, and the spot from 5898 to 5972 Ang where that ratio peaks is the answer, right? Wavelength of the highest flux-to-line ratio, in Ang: 5939.0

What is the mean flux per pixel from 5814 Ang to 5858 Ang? 18.3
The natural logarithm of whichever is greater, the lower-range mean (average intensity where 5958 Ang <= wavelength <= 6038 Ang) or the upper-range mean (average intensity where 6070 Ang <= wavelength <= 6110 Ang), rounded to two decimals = 2.90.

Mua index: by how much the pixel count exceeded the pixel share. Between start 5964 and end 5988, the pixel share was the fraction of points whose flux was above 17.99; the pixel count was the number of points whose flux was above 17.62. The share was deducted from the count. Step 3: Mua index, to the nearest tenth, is 7.6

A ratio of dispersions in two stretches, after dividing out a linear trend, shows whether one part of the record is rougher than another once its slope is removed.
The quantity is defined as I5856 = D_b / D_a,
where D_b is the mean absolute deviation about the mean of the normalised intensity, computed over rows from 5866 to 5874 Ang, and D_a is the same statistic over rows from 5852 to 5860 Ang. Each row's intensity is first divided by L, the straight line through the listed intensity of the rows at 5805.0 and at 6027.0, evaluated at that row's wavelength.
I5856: 1.49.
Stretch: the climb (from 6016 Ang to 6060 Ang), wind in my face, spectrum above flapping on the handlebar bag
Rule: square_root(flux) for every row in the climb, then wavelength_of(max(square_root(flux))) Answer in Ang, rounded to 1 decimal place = 6057.0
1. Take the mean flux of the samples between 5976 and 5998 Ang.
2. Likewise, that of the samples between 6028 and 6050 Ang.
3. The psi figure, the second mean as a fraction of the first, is 1.03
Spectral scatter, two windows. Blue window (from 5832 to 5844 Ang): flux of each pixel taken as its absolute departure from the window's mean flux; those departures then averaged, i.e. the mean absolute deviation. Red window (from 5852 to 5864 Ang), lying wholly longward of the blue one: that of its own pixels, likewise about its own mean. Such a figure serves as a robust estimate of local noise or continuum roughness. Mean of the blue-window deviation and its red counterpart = 0.27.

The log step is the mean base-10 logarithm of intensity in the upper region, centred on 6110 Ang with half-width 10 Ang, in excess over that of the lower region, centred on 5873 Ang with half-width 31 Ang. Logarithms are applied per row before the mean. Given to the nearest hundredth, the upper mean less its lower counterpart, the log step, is 0.02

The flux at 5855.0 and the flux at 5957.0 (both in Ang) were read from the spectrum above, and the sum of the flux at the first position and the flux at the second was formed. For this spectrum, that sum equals 35.4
